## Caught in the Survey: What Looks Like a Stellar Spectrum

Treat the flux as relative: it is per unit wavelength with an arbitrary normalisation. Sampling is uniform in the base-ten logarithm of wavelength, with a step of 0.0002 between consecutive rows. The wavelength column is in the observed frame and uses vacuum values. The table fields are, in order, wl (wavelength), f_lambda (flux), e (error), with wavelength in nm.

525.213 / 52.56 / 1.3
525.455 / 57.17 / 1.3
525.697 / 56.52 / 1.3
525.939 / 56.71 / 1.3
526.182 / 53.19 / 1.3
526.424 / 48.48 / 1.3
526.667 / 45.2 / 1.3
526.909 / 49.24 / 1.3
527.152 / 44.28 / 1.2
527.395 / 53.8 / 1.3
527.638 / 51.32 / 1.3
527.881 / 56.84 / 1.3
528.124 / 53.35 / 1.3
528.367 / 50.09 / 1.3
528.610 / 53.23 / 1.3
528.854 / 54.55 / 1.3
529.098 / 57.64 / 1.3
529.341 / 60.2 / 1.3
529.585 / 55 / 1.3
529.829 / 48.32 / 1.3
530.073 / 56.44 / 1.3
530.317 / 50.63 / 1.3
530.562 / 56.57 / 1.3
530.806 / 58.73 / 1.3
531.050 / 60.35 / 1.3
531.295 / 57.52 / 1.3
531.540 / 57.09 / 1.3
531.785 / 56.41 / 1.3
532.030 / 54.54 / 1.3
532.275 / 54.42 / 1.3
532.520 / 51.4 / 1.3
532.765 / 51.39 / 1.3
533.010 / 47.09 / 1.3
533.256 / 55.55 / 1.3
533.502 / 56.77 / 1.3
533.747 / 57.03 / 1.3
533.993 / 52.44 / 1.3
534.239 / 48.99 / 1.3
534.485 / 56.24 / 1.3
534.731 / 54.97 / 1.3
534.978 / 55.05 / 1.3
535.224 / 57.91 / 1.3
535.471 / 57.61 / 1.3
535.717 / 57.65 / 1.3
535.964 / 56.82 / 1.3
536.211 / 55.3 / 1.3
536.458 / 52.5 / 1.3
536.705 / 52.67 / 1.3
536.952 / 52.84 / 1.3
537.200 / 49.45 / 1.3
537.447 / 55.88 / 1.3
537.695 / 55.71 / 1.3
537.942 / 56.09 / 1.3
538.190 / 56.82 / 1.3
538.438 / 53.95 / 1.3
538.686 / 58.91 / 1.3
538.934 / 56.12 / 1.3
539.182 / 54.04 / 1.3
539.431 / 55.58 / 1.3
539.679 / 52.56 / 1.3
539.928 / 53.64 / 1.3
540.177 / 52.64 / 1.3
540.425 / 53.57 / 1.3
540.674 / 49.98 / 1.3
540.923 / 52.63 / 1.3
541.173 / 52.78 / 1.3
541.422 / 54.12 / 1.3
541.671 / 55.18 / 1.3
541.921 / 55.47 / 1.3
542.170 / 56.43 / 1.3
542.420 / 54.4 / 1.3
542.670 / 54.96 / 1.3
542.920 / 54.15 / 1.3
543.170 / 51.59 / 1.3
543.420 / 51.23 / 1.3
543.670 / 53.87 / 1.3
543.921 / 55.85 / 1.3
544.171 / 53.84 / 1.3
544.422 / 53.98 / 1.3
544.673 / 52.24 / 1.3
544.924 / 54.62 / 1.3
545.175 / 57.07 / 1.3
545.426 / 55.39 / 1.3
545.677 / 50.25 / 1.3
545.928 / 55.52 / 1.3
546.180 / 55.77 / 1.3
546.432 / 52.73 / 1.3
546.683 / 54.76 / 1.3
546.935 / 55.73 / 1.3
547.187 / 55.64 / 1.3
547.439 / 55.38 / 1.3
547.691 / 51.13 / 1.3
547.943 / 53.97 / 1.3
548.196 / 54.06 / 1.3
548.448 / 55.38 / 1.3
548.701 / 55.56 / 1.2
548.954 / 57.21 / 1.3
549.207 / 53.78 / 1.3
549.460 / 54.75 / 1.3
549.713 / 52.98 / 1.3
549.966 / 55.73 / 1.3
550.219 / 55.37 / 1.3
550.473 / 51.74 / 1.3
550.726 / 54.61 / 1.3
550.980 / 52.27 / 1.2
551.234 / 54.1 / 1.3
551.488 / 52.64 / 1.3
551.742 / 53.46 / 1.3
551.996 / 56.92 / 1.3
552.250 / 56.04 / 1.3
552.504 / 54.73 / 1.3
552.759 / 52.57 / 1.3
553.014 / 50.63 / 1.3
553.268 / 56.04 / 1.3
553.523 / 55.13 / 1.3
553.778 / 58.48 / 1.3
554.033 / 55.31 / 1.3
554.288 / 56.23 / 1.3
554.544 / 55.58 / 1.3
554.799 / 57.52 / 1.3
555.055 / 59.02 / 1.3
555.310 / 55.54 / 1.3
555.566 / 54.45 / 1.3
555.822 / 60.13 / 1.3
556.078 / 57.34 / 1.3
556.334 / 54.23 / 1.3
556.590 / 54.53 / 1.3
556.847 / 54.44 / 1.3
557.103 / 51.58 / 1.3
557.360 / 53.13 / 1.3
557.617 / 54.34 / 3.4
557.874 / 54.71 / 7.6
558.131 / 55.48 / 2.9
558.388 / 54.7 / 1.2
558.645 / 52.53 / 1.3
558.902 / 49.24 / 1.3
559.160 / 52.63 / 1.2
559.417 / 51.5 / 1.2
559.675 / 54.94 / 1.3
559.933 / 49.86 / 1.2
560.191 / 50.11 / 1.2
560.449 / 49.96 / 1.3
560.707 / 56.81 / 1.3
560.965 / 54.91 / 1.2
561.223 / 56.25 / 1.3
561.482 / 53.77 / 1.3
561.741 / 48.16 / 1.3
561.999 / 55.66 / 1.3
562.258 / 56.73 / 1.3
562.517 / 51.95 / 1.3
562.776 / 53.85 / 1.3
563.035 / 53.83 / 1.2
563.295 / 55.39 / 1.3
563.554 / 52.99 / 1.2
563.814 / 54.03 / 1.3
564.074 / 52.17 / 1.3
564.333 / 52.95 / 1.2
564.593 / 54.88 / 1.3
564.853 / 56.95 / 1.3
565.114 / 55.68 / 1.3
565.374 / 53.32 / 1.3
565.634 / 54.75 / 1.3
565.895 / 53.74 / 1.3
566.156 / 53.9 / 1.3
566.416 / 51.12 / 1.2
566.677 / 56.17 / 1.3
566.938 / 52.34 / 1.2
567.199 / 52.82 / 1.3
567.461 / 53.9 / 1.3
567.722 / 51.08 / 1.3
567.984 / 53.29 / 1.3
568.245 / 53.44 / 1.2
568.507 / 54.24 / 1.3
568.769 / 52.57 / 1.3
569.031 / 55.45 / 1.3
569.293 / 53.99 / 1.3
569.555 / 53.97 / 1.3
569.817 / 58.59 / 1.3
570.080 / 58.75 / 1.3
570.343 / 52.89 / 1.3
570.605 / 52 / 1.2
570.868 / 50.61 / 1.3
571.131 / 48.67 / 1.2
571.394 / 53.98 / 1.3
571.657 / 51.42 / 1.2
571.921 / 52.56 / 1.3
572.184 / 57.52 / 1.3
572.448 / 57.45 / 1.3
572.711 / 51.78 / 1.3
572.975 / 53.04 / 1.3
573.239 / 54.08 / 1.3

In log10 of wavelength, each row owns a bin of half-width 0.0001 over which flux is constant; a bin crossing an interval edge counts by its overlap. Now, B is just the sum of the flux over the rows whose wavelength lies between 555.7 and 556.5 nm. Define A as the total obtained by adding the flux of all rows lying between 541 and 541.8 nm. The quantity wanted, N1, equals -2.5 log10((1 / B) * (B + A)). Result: -0.722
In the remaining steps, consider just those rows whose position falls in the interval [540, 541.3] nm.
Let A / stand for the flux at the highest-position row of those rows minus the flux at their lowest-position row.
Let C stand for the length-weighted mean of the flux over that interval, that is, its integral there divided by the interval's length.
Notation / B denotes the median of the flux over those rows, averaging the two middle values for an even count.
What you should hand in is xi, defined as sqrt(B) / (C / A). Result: 0.02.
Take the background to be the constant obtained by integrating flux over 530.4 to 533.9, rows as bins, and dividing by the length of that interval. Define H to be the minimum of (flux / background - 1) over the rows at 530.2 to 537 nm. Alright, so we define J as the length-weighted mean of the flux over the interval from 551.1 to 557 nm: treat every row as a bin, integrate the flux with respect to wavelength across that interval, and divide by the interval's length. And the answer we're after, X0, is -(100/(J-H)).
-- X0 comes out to -1.80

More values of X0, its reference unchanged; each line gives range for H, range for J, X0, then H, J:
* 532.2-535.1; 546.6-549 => -1.82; -0.15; 54.8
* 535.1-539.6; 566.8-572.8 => -1.86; -0.11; 53.6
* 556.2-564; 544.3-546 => -1.84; -0.13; 54.1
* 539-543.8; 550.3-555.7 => -1.82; -0.10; 54.9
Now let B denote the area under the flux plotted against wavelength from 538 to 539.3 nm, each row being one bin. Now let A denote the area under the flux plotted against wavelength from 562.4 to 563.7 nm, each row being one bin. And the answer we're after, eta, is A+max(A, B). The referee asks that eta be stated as 142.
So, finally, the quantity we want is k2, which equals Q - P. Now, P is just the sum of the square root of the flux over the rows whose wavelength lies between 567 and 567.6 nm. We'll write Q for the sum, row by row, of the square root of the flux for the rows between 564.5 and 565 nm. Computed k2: 0.3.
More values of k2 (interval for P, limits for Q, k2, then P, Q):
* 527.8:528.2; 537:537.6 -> -0.3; 14.8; 14.51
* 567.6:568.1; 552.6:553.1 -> -0.1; 14.4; 14.37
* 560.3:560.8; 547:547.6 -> 0.3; 14.6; 14.90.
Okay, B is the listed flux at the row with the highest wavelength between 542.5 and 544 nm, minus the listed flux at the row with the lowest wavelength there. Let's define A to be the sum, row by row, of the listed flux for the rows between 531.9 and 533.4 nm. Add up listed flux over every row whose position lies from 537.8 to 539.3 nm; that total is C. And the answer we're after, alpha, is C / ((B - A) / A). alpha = -337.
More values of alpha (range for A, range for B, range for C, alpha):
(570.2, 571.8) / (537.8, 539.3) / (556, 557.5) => -323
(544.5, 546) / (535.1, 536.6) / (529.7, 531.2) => -326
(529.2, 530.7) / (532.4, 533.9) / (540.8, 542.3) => -332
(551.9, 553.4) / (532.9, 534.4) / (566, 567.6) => -322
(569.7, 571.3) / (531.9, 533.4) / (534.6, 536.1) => -341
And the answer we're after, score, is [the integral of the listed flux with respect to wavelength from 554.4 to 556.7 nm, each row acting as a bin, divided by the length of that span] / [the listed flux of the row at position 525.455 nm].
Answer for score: 0.99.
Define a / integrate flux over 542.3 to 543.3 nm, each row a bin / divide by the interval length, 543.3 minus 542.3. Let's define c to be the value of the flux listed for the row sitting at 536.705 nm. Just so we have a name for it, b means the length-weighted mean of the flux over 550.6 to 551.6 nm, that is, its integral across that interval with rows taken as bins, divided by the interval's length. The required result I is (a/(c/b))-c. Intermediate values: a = 53.8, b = 53.4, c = 52.67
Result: 2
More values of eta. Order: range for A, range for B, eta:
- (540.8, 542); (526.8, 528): 129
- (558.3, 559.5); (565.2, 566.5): 132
